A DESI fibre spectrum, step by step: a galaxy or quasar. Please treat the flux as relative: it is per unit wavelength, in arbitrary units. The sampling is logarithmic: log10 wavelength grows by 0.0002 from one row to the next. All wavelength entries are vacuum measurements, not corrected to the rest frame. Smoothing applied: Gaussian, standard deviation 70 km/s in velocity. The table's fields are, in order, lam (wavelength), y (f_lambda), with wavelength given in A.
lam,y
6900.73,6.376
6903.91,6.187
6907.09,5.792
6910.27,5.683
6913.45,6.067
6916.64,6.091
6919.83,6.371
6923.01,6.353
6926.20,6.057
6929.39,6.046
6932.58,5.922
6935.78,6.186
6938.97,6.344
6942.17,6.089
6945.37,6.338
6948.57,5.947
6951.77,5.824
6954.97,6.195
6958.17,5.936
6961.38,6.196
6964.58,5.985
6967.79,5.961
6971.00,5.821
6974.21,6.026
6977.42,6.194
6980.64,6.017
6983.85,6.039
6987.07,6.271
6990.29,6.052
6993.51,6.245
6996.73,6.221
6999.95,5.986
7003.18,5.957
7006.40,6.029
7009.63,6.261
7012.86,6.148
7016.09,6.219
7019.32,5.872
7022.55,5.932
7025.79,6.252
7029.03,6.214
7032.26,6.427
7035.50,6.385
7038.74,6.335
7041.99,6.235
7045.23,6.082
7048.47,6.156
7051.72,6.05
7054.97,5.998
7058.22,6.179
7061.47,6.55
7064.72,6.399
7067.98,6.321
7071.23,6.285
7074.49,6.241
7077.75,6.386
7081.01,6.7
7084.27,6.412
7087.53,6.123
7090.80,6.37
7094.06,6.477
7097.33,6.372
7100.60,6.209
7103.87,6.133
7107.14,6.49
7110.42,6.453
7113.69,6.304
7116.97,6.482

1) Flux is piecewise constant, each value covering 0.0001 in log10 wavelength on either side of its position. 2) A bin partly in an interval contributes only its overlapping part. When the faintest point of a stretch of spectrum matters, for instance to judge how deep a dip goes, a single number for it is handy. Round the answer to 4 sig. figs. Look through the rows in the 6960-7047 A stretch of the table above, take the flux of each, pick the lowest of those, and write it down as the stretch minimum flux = 5.821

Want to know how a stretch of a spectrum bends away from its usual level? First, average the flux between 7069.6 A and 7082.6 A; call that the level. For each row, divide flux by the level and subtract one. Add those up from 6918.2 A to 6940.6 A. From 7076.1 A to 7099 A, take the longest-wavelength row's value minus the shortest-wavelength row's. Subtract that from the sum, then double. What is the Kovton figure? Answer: -0.48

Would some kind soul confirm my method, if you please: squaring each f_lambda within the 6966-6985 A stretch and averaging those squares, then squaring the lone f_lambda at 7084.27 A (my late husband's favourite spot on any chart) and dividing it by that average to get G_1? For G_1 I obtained 1.14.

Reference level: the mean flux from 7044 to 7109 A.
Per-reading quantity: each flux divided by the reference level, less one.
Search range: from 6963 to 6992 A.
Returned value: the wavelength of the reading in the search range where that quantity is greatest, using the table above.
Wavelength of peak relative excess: 6987.07 A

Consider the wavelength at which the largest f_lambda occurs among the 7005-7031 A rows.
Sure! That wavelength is 7009.63 A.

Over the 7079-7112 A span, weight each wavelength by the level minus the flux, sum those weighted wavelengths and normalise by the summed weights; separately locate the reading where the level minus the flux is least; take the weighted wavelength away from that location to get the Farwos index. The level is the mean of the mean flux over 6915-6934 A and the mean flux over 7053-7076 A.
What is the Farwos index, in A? -12.5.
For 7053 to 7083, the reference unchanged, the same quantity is 5.5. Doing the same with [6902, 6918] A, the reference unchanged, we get -6.1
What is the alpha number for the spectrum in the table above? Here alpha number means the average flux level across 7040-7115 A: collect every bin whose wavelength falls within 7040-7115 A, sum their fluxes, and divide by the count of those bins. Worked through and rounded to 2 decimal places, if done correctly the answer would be 6.30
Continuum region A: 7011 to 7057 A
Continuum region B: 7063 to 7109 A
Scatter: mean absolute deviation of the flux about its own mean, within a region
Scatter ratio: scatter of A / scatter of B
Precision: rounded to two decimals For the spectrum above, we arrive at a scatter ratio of 1.15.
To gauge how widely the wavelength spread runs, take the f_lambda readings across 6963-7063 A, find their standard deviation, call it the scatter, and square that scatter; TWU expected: 0.028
